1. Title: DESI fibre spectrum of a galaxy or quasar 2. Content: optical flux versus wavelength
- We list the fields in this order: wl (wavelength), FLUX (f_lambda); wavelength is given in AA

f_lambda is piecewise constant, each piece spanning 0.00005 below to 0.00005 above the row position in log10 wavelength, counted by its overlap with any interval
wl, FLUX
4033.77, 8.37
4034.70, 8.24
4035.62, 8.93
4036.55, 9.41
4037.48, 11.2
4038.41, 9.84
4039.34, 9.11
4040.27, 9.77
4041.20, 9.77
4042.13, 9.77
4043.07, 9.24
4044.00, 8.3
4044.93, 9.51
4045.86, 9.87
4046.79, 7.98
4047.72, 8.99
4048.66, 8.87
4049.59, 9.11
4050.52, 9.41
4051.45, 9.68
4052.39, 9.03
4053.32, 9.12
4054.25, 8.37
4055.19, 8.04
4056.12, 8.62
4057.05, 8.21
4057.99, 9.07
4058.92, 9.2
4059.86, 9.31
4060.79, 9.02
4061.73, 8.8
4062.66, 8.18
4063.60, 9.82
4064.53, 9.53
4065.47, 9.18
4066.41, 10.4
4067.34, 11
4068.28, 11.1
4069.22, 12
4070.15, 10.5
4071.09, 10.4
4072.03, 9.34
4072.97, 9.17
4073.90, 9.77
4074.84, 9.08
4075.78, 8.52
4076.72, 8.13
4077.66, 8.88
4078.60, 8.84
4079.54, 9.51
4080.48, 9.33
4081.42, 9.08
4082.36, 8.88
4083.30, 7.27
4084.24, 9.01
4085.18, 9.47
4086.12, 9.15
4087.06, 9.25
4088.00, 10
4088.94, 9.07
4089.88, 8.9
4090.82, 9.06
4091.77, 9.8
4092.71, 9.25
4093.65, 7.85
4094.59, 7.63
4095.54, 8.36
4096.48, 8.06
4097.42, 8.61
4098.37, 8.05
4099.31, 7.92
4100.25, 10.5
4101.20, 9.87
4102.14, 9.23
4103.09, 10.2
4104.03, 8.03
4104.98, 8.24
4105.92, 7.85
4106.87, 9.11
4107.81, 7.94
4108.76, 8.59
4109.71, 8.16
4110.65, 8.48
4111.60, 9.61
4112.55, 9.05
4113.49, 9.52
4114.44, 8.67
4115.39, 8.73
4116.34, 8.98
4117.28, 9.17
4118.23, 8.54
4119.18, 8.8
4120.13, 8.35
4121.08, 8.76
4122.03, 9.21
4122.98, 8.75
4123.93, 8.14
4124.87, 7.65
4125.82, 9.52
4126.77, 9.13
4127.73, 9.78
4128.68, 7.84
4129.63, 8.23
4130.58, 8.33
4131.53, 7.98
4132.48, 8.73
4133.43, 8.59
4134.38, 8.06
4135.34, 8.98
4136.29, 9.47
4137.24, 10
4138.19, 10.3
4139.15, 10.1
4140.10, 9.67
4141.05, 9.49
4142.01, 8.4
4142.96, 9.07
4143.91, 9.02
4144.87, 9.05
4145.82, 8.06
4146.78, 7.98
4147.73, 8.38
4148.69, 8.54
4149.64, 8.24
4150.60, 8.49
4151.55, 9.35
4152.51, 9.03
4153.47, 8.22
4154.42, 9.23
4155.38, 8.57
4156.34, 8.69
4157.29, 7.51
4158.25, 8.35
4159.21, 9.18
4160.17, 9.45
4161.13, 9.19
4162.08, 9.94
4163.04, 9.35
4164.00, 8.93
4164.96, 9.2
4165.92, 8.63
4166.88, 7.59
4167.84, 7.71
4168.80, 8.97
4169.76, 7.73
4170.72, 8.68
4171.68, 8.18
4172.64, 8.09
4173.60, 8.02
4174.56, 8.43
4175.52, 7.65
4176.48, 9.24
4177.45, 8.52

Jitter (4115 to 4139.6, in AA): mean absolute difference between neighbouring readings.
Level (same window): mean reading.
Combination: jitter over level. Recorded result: 0.0621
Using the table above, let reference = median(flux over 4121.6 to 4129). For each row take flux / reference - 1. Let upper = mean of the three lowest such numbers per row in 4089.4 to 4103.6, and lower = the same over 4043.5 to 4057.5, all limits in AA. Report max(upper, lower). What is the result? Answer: -0.097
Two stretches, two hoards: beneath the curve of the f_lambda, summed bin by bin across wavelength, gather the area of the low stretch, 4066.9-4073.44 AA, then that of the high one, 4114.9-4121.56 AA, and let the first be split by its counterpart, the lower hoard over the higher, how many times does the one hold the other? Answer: 1.18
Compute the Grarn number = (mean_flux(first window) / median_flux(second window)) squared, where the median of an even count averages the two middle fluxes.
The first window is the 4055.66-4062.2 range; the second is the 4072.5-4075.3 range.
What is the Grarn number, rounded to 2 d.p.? 0.94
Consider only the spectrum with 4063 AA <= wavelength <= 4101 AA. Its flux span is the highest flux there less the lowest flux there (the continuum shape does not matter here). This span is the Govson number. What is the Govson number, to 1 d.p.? 4.7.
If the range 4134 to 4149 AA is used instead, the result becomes 2.3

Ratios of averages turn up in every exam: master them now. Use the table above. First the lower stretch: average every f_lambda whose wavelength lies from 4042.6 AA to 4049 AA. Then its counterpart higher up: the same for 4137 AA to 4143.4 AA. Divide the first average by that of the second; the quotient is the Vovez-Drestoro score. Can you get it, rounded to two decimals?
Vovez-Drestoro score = 0.94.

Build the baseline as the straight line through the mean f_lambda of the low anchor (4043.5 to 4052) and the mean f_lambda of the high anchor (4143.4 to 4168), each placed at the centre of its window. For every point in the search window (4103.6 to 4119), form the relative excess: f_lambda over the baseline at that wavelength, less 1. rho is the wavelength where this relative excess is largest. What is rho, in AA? 4111.60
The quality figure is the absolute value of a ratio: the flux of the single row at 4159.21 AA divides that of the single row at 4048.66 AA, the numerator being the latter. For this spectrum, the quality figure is 0.97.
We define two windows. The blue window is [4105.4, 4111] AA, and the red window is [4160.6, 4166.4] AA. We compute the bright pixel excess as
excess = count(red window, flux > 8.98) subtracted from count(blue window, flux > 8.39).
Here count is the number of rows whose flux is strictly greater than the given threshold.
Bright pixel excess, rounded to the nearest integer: -1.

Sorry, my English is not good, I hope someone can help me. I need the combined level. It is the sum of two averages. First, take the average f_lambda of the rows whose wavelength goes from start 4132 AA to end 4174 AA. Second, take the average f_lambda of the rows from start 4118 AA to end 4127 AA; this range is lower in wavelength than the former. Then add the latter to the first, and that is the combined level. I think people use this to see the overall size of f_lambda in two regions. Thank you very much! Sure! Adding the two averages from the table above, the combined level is 17.5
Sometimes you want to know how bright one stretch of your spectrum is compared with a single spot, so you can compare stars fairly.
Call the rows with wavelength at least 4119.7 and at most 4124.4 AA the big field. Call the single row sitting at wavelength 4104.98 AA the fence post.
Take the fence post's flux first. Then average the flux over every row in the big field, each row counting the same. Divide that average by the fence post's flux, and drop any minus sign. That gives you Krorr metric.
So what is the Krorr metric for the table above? 1.05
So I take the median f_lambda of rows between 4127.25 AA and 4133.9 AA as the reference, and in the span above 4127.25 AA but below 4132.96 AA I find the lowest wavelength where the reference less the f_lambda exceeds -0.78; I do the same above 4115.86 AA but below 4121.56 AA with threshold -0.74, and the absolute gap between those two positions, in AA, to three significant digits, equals 12.3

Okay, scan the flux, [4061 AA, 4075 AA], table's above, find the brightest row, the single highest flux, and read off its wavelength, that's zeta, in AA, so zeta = 4069.22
